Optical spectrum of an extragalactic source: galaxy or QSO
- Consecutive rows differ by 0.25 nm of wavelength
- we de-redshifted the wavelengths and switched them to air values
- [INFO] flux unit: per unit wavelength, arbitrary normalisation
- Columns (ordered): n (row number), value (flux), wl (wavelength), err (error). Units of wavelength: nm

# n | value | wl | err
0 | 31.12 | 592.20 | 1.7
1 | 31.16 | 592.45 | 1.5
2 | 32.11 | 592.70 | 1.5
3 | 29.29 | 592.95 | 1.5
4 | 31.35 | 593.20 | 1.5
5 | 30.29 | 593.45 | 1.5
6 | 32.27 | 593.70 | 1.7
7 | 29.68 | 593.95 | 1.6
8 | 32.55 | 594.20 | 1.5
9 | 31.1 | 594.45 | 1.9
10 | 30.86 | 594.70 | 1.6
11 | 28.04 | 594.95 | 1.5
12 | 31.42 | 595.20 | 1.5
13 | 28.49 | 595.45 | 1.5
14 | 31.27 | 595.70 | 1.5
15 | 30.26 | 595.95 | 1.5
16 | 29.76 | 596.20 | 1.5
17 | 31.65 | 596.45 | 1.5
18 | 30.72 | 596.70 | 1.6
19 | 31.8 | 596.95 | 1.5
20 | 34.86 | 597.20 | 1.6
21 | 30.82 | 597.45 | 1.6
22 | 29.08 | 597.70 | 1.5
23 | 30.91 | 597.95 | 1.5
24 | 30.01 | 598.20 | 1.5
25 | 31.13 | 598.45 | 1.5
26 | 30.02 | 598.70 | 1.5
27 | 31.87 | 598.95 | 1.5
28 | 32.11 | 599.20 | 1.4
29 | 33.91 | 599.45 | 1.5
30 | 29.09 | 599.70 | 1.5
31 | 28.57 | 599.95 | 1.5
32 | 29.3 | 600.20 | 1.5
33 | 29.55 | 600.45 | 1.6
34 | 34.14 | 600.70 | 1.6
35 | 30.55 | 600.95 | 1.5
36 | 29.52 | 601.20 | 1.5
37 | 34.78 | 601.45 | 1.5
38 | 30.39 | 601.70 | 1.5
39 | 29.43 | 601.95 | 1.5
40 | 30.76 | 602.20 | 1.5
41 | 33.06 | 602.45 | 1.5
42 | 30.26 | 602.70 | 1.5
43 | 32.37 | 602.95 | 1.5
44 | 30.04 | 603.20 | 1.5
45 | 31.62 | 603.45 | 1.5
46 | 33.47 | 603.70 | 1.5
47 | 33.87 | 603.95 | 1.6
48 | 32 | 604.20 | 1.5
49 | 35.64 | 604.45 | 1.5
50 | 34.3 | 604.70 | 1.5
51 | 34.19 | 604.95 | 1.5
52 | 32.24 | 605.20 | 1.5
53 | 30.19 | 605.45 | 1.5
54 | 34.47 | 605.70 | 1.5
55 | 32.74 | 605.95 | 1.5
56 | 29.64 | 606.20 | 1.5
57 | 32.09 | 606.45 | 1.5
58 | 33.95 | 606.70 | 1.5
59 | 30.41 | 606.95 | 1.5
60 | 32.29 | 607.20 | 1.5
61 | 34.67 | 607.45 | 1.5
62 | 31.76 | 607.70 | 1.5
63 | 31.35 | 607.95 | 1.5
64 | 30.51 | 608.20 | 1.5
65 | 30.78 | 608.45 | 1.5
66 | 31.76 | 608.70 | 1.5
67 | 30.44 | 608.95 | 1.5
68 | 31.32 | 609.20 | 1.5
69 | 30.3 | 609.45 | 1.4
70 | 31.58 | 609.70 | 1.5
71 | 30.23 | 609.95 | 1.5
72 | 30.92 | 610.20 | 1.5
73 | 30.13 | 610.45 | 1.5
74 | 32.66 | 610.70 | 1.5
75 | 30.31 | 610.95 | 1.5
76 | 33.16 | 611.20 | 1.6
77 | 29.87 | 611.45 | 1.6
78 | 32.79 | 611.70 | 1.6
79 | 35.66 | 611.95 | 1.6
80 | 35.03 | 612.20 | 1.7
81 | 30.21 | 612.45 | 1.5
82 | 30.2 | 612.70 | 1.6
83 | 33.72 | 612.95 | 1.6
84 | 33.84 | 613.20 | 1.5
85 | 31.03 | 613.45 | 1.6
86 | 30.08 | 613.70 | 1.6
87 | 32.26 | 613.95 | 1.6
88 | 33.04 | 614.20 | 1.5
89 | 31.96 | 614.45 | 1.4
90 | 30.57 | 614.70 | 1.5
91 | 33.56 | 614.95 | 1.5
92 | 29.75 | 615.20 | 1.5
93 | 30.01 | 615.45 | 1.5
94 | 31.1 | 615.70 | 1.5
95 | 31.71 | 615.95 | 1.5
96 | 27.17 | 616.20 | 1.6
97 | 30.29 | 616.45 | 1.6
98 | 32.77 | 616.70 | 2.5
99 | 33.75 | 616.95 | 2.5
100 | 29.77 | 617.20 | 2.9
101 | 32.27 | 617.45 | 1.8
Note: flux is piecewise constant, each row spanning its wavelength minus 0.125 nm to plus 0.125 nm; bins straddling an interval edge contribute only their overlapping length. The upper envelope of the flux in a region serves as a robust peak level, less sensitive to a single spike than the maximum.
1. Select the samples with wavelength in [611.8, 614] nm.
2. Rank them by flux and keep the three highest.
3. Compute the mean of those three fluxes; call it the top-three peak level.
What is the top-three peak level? 34.8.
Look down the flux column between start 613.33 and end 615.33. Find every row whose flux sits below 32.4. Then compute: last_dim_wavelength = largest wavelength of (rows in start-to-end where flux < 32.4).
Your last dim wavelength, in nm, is 615.20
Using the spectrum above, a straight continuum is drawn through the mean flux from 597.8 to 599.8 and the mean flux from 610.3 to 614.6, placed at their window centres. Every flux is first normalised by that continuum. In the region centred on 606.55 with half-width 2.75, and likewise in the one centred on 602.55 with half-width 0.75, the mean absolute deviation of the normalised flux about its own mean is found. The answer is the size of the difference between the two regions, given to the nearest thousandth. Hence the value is 0.010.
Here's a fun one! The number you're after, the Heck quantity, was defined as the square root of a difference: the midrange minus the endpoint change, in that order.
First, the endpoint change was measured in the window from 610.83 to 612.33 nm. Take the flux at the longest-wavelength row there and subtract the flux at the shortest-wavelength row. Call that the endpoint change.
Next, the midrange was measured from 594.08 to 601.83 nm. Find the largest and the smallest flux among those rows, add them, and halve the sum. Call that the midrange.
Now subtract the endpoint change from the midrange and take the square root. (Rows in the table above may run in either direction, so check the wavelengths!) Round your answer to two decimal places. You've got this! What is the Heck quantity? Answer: 5.17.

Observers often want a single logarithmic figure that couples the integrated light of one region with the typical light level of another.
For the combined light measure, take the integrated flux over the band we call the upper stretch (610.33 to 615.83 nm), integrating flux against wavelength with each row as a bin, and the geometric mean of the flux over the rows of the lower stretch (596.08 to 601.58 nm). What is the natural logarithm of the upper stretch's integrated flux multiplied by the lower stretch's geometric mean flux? 8.60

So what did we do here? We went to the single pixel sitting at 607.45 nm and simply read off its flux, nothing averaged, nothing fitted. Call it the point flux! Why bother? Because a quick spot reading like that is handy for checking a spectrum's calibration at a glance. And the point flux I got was 34.67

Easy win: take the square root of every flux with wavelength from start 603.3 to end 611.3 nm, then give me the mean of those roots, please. 5.66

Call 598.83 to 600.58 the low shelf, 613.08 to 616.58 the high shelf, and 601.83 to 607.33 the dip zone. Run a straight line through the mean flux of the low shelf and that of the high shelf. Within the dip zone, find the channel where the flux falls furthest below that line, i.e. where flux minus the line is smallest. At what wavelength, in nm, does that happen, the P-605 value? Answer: 601.95 nm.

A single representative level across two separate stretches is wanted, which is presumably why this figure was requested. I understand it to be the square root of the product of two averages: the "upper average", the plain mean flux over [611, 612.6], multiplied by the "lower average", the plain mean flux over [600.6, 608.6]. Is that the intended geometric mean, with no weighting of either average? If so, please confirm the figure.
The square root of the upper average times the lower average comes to 32.4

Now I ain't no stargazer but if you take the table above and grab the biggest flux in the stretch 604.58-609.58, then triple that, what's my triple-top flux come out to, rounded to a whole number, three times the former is 104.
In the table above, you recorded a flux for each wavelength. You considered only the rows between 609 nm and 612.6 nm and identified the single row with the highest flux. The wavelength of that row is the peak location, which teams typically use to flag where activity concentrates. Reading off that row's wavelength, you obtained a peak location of 611.95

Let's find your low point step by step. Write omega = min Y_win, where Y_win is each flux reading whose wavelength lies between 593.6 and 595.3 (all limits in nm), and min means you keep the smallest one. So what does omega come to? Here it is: 28.04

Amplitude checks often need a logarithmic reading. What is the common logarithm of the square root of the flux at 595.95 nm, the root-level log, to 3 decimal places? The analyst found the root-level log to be 0.740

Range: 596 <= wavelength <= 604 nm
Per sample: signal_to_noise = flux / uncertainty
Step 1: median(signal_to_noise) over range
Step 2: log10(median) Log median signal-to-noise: 1.31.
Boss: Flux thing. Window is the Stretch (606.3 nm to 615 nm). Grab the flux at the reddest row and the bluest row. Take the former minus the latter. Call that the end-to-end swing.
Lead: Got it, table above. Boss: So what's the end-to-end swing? 1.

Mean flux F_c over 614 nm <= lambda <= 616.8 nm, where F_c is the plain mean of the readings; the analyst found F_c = 31.1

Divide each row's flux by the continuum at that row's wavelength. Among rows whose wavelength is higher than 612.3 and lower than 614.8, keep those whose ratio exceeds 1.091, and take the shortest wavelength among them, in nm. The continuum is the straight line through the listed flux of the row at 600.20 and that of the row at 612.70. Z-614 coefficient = 612.95 nm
